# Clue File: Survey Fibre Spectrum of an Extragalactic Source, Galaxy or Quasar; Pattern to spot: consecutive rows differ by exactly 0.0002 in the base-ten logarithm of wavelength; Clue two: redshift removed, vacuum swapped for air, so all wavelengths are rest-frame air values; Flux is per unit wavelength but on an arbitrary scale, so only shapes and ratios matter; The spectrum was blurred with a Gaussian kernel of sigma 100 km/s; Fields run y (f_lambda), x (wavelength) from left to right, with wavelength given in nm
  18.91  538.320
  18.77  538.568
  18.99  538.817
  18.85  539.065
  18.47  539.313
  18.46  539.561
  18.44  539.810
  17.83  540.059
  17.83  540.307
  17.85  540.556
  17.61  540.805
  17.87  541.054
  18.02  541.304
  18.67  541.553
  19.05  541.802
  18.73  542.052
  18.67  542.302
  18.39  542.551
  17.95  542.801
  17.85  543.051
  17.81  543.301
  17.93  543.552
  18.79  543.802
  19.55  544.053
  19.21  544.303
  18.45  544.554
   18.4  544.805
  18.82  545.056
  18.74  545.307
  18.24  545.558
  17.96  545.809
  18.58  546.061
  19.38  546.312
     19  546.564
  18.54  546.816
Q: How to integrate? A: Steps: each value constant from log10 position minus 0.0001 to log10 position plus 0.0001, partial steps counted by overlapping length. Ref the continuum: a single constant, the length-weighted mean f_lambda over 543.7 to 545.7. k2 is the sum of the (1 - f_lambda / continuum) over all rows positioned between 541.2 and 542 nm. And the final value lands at 0.030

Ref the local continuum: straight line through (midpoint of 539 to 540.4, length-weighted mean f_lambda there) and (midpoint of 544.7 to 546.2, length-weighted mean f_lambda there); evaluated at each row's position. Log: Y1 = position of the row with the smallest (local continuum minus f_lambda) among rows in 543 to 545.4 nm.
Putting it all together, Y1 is 544.053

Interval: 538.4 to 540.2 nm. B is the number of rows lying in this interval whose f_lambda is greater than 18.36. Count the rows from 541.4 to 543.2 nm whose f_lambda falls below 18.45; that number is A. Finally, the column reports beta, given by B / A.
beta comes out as 2.00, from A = 3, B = 6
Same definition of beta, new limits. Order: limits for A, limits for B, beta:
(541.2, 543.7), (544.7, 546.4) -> 0.83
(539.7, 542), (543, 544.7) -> 0.57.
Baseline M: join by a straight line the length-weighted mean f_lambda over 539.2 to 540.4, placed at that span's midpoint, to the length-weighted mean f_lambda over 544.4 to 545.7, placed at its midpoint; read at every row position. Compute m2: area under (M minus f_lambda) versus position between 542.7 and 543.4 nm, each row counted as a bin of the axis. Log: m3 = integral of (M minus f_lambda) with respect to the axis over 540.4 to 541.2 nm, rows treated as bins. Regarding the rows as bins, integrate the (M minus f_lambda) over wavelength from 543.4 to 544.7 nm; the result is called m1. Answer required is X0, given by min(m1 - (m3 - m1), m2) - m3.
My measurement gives -1.5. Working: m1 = -0.4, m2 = 0.38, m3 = 0.40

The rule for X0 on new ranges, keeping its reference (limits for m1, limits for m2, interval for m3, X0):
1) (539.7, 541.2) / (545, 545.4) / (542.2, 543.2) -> -0.3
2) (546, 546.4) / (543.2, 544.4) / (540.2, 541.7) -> -1.2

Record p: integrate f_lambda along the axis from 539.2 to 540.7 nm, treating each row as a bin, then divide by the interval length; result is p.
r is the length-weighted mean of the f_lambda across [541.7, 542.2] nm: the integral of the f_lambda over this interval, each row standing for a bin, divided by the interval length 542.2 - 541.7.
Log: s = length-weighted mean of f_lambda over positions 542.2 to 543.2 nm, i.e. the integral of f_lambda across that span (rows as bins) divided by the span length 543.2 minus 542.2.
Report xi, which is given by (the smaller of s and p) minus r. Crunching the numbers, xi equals -0.7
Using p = 18.1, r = 18.8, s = 18.21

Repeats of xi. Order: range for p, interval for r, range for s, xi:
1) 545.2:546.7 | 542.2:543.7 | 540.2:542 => 0.0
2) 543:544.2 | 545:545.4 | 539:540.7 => -0.6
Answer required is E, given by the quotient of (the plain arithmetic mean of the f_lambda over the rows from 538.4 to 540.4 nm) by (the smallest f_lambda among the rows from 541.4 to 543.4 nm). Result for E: 1.04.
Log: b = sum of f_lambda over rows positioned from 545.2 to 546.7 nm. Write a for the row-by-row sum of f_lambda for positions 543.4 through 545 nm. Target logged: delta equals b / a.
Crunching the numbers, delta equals 1.00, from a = 112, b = 112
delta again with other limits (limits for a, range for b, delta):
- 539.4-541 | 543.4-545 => 1.04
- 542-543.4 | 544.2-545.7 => 1.02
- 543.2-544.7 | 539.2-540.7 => 0.97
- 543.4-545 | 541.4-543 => 0.99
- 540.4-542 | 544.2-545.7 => 1.03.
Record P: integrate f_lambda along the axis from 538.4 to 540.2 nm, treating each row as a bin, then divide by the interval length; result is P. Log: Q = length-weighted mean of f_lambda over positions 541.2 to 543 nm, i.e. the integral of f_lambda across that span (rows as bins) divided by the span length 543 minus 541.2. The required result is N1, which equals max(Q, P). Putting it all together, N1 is 18.5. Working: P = 18.5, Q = 18.5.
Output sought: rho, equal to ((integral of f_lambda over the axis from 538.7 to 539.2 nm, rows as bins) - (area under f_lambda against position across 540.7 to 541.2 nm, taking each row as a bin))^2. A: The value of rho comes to 0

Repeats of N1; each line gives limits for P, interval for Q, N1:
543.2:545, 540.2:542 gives 18.6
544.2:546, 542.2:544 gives 18.5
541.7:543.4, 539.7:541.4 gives 18.3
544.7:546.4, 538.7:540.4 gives 18.6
